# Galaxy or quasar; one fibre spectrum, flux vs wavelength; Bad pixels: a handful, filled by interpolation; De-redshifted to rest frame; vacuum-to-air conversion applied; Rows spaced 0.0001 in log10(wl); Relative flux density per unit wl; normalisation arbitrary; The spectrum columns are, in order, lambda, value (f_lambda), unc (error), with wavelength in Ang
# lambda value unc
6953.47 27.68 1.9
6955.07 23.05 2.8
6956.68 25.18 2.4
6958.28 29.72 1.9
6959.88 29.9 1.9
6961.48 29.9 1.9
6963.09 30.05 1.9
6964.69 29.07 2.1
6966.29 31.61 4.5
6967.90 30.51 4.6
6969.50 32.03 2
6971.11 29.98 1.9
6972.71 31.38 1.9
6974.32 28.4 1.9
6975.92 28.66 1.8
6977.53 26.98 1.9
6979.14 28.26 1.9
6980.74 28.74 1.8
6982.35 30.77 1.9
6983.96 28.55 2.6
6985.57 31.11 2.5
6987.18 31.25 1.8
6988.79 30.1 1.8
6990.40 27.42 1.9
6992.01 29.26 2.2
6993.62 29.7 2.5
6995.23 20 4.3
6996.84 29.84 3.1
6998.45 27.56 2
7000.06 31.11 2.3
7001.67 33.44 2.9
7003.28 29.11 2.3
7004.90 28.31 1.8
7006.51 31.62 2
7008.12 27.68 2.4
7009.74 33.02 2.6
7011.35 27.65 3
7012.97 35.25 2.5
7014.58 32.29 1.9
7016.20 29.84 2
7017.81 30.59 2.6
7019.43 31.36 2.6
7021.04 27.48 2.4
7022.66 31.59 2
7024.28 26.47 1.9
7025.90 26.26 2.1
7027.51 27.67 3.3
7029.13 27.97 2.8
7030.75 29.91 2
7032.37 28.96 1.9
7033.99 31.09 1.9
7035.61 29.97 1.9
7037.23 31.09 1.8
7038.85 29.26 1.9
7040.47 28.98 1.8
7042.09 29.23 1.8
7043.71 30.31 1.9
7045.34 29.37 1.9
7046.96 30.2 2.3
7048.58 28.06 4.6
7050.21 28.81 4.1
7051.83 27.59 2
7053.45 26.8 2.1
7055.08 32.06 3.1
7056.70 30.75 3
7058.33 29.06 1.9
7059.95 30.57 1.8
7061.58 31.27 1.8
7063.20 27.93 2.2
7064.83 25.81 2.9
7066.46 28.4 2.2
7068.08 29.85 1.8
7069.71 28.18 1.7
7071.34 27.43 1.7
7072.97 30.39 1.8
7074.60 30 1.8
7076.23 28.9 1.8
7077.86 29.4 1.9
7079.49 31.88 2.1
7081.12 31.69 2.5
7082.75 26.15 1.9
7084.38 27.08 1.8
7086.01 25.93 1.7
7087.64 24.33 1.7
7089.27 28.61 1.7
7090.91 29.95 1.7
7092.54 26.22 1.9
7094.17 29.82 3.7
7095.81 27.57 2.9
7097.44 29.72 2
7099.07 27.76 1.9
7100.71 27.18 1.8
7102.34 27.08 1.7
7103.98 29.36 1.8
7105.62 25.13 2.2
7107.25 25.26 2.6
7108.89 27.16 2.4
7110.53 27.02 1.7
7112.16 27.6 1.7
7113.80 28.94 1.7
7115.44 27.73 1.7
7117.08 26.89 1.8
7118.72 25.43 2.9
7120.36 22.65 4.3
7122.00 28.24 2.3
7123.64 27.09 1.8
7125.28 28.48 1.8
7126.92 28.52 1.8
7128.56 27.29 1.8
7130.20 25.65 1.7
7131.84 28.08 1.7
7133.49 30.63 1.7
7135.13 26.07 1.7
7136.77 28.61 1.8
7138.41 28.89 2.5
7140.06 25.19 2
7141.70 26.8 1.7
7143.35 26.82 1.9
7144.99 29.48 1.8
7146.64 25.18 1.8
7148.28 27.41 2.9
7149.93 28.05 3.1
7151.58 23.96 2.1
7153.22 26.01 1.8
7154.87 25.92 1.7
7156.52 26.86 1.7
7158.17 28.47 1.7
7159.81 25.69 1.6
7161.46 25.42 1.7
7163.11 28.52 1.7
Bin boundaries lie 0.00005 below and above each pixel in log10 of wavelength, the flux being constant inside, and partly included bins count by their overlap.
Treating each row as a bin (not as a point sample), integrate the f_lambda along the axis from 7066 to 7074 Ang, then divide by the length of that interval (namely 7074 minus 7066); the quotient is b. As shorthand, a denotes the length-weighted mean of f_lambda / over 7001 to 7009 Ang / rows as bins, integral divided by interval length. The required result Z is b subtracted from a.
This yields 1.1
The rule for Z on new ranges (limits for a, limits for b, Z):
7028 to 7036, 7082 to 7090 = 3.0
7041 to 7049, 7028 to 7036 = 0.0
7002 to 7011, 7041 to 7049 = 0.5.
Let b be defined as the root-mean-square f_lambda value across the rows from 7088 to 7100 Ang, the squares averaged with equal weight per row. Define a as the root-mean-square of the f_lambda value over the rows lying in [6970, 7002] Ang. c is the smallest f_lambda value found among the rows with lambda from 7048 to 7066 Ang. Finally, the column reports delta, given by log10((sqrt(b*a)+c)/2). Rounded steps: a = 29.2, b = 28.6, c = 25.81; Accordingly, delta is 1.44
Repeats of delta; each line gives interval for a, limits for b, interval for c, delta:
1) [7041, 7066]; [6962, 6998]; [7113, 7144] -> 1.41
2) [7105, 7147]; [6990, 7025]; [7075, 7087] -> 1.43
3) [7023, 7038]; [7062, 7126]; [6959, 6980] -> 1.44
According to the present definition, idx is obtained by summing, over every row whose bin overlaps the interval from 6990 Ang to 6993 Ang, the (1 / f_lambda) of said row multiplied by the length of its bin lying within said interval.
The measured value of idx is 0.105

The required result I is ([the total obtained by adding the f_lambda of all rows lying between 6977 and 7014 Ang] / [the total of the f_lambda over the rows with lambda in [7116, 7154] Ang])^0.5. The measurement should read 1.04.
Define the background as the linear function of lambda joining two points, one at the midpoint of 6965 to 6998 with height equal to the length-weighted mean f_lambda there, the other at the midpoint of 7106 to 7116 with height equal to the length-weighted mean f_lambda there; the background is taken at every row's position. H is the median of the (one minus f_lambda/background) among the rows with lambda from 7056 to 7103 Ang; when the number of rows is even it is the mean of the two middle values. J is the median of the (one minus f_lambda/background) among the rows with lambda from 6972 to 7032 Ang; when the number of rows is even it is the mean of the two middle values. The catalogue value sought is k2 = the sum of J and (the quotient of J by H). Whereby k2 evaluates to 0.2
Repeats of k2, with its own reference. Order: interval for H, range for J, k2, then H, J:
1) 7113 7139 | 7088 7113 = 0.2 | -0.034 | -0.005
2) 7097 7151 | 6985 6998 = 1.9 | -0.014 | -0.027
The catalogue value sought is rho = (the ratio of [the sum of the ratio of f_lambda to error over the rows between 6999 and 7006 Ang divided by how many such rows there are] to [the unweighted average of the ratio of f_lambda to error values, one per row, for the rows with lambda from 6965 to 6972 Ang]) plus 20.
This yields 21.2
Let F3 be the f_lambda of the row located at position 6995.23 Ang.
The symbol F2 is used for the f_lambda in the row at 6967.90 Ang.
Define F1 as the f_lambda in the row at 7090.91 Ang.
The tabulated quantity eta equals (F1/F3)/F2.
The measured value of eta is 0.049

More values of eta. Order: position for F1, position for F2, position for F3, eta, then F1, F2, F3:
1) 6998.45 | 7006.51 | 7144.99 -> 0.030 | 27.56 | 31.62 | 29.48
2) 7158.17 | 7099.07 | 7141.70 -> 0.038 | 28.47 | 27.76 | 26.8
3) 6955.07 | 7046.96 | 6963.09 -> 0.025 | 23.05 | 30.2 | 30.05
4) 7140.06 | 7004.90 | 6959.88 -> 0.030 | 25.19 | 28.31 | 29.9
